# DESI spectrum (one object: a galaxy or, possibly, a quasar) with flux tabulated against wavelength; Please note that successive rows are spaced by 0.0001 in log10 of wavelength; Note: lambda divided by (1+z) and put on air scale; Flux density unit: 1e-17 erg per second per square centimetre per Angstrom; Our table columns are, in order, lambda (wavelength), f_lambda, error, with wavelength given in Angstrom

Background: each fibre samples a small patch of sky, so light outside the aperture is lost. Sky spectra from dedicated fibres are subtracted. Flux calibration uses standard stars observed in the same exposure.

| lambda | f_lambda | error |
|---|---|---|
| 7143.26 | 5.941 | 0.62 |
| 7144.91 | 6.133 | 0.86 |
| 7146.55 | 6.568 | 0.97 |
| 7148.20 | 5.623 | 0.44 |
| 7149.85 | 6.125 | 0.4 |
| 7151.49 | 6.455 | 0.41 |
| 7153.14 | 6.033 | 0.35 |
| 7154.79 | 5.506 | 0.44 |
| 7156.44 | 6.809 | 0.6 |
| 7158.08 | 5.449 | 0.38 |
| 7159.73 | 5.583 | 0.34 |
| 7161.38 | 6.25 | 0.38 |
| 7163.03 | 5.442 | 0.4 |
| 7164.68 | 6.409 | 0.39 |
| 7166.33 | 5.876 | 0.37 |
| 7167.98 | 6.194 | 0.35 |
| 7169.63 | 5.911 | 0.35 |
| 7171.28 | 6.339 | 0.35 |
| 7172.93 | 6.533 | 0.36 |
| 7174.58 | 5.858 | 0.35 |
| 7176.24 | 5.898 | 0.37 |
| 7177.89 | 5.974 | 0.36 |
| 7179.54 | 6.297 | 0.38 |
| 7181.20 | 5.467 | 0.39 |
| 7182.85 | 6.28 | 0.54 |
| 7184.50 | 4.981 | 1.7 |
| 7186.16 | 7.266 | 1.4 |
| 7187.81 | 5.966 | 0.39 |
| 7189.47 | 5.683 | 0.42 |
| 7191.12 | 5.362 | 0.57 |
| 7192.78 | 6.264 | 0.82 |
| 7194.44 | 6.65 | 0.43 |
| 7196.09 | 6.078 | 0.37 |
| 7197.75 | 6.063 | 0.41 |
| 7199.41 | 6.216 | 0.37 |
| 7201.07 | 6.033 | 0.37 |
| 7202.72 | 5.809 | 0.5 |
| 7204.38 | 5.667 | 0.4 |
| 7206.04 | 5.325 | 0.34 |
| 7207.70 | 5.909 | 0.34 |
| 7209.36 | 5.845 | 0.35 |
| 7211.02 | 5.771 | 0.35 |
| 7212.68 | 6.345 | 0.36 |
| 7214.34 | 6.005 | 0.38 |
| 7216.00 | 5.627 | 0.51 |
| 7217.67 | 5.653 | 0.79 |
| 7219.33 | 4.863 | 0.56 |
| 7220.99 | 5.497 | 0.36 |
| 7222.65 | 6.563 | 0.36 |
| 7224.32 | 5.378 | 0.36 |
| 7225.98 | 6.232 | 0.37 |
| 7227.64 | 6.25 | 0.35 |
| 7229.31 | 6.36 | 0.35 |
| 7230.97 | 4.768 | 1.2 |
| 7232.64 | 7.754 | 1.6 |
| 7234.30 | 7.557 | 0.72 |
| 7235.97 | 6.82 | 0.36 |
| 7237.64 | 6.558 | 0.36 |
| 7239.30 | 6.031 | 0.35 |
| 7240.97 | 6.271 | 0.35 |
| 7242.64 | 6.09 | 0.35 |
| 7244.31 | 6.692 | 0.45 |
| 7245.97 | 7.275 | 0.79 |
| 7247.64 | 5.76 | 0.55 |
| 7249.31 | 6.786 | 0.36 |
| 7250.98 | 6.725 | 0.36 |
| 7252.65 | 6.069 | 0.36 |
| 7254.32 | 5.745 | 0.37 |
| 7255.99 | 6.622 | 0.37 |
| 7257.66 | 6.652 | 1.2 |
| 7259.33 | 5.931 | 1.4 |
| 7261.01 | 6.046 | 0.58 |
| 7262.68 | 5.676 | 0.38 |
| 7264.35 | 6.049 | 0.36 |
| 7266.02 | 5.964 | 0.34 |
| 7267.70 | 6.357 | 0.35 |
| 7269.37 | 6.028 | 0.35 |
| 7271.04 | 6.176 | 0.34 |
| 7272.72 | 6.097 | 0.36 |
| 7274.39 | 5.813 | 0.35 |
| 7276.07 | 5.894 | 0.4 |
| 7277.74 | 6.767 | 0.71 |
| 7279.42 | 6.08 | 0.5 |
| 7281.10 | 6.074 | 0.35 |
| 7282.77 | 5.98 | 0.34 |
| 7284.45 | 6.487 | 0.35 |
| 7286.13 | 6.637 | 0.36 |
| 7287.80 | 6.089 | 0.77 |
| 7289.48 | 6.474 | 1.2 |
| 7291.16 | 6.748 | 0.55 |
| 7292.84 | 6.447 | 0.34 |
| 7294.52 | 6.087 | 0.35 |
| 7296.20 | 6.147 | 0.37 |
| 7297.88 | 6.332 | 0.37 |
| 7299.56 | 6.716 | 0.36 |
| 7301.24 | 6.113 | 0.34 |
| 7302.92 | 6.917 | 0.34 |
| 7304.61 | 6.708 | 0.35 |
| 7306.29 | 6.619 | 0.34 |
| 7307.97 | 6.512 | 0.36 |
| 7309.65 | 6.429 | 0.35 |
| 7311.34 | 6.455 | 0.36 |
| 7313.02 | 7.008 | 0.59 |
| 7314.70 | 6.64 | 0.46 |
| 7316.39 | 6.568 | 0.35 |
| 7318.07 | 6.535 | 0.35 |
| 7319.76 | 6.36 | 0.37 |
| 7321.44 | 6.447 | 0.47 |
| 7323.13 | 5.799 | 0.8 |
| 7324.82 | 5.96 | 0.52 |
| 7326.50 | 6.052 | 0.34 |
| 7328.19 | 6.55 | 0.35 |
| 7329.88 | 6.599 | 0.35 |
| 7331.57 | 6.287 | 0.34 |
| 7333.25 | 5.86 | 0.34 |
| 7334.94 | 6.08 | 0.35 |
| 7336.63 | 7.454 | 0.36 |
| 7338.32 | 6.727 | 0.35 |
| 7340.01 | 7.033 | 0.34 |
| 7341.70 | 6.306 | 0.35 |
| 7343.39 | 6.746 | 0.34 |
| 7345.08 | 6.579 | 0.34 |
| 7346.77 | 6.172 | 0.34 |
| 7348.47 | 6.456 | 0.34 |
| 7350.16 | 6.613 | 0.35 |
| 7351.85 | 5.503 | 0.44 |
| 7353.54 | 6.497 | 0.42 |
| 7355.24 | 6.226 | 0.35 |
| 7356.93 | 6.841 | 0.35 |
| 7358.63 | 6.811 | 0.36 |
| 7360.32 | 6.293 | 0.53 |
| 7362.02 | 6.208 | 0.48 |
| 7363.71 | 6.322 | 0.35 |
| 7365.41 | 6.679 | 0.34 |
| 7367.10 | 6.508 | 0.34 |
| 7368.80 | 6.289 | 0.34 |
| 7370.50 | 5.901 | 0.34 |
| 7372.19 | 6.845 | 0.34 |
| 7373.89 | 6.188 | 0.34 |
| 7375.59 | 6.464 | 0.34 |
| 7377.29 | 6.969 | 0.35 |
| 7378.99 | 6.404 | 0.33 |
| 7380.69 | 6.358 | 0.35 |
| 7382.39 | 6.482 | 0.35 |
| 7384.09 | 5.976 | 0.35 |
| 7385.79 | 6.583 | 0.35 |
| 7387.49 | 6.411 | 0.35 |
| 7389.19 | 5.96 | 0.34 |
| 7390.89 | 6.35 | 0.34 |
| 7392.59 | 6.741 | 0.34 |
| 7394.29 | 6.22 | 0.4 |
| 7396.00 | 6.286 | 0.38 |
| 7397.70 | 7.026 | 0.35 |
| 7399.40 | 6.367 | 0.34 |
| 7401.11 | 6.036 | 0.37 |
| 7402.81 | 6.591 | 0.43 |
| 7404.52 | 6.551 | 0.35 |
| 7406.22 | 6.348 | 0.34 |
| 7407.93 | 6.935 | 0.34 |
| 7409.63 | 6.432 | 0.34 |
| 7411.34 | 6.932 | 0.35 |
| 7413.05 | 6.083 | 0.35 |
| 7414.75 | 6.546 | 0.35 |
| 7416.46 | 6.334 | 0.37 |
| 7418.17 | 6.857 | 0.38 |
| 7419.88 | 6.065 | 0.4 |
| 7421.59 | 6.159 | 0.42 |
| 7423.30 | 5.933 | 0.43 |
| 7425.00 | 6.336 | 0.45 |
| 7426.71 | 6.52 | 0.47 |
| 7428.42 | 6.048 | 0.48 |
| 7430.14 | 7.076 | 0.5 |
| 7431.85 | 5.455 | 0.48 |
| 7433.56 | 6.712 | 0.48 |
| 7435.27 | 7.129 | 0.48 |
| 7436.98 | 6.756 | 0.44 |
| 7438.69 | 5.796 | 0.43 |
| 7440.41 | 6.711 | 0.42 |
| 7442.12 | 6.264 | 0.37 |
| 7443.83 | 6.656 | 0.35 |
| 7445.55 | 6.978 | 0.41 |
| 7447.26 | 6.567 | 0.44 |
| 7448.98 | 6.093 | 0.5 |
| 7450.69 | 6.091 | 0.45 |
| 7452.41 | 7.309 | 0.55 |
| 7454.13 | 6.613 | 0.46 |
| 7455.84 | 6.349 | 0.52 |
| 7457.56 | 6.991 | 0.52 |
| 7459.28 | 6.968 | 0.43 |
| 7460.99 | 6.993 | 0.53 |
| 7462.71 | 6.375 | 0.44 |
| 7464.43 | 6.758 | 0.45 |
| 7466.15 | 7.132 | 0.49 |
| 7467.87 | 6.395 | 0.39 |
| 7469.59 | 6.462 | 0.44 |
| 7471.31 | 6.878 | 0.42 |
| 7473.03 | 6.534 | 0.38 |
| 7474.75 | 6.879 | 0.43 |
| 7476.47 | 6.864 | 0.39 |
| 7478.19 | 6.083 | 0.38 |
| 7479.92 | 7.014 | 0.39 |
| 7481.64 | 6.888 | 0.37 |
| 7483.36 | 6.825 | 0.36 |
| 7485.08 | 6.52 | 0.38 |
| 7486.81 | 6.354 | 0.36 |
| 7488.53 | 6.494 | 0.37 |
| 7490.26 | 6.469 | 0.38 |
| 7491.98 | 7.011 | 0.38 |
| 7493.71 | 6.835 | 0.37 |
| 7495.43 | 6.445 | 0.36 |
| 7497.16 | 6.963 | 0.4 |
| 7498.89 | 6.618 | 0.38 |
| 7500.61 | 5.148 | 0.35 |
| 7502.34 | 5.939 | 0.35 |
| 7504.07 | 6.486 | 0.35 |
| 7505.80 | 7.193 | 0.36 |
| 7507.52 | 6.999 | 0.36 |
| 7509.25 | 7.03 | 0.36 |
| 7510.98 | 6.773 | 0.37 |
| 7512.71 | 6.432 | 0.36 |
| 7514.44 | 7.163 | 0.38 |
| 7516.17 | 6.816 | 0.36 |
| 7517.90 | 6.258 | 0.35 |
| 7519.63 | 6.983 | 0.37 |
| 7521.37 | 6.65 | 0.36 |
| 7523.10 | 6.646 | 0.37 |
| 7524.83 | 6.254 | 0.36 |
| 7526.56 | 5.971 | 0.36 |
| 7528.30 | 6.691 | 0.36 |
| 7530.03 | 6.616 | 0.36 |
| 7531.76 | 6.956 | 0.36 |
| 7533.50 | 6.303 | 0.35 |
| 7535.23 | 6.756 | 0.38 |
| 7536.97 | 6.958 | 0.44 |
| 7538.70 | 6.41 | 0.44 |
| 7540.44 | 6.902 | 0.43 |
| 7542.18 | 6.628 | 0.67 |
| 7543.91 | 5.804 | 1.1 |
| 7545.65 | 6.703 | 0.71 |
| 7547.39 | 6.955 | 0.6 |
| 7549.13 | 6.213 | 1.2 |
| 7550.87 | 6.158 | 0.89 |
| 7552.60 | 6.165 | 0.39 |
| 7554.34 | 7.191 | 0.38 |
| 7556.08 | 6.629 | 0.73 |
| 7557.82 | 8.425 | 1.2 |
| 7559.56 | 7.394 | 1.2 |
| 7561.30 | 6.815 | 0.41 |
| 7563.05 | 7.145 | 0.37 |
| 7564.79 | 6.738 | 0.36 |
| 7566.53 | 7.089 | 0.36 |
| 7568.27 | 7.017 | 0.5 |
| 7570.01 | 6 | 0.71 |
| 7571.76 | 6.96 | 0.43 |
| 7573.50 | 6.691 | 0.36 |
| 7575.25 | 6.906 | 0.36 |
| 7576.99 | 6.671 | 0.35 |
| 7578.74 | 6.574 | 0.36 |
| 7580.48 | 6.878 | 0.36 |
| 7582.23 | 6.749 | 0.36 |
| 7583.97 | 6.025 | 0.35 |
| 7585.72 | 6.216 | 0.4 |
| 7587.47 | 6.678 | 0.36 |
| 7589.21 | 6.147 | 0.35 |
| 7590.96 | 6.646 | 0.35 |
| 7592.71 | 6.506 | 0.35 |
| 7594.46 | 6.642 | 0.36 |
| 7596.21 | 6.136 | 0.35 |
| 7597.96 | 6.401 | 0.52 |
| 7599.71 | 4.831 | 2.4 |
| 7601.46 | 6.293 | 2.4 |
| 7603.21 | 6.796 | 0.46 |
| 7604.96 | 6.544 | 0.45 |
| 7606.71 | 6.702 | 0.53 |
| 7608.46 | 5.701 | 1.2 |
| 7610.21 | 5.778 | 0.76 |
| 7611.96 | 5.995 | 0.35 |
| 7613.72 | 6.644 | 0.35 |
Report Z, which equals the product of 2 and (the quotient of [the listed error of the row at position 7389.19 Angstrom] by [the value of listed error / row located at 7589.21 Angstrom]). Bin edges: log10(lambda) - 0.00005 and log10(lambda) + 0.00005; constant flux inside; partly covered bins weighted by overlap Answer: 1.9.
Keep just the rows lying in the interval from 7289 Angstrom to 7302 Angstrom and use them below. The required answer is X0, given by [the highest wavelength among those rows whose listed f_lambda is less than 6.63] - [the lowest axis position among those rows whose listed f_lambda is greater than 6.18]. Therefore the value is 11.8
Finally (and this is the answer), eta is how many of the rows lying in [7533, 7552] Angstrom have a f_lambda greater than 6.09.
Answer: 10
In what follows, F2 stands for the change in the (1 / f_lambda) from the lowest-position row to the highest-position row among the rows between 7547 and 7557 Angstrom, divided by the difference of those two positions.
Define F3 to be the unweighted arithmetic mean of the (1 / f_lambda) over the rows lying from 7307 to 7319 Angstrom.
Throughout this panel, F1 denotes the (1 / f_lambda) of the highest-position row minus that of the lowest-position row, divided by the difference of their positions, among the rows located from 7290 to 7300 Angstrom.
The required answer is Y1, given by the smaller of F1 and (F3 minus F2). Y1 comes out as 0.0001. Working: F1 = 0.0001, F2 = 0.0008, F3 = 0.152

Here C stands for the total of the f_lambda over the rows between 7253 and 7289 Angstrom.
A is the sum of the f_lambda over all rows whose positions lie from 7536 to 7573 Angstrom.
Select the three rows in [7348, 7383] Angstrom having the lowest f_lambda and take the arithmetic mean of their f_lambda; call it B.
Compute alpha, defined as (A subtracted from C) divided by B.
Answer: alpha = -2.2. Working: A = 142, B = 5.86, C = 129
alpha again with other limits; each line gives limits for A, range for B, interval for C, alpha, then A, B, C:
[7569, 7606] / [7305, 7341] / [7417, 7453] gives 0.0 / 135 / 5.87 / 136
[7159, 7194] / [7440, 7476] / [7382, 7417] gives 1.5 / 126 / 6.15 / 135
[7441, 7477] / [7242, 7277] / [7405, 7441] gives -0.9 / 140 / 5.73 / 135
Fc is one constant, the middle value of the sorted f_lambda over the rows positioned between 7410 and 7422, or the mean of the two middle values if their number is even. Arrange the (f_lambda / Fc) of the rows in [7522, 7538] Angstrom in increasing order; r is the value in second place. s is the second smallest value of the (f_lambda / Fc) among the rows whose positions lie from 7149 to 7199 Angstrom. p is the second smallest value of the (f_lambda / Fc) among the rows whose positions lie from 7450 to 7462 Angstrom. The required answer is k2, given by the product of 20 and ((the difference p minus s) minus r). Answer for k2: -16.6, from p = 1.00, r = 0.987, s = 0.847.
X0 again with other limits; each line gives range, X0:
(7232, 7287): 51.8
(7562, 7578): 7.0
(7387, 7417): 29.0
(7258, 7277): 8.4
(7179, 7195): 13.2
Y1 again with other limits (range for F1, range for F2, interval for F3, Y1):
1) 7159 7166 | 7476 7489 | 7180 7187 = -0.0047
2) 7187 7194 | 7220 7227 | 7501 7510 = -0.0016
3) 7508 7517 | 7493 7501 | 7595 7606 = 0.0006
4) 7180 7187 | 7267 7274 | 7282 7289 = -0.0091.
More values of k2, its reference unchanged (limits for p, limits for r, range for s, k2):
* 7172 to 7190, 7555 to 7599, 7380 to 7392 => -20.6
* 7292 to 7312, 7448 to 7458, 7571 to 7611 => -17.9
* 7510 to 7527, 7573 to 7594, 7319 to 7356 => -18.0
